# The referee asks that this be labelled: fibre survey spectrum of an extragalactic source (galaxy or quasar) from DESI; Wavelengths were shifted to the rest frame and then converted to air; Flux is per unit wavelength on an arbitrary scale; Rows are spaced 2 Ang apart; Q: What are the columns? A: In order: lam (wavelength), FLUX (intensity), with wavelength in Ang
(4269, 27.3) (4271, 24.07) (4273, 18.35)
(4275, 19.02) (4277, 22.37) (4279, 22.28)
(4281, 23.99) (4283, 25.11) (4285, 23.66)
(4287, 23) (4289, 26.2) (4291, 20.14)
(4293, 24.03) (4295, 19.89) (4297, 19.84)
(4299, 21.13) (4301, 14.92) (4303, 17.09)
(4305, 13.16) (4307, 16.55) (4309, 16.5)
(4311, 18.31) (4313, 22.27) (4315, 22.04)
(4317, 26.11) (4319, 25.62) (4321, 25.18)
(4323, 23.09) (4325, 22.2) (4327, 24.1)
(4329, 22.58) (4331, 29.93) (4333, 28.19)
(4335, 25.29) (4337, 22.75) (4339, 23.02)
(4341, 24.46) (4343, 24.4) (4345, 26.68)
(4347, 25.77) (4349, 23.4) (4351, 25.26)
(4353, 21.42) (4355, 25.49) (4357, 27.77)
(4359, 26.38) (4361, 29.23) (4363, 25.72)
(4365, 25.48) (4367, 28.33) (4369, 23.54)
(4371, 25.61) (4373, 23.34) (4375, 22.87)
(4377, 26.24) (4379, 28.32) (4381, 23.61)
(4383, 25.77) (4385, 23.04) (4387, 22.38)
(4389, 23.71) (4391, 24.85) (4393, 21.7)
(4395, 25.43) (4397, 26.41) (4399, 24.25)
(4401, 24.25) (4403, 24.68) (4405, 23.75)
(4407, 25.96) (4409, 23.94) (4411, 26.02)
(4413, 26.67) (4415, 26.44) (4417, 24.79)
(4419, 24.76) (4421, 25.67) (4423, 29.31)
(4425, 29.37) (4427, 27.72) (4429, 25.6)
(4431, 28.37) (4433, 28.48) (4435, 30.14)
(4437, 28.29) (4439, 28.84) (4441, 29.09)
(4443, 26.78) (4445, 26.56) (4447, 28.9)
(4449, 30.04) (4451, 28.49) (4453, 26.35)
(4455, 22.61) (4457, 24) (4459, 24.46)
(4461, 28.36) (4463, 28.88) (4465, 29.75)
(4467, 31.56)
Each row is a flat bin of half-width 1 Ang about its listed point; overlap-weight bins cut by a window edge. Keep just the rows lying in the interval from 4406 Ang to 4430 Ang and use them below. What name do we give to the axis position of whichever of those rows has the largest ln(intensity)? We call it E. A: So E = 4425 Ang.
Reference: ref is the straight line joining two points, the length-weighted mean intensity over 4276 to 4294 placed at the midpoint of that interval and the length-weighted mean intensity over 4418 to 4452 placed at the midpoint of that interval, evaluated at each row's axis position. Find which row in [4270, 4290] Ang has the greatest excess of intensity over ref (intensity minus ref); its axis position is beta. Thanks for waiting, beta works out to 4289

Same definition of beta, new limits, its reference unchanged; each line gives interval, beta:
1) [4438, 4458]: 4449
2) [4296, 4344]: 4331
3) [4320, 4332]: 4331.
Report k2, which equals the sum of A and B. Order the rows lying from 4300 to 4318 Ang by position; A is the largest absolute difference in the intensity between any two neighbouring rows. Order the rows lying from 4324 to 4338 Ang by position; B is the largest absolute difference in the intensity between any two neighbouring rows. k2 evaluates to 11.4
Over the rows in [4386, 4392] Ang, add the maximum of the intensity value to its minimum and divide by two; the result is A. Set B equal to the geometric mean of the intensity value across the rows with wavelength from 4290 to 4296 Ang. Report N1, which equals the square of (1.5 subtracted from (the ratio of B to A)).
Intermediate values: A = 23.6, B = 21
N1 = 0.36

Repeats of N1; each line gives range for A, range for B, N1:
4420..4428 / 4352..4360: 0.34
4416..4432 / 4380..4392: 0.38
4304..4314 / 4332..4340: 0.01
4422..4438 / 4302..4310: 0.87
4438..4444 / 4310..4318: 0.51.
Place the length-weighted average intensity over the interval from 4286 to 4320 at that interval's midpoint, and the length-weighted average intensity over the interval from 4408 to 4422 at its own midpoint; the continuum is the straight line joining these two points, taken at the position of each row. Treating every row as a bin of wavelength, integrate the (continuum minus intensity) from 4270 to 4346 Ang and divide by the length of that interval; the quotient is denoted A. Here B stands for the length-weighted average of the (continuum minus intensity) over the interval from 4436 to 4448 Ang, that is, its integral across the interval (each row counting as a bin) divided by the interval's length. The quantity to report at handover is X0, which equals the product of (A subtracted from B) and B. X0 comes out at -0.4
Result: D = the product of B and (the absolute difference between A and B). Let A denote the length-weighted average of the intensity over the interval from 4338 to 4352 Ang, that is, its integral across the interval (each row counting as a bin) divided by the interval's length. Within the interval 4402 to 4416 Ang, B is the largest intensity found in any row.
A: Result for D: 52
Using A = 24.7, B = 26.67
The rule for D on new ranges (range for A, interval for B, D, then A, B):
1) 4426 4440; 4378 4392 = 3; 28.2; 28.32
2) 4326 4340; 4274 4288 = 0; 25.1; 25.11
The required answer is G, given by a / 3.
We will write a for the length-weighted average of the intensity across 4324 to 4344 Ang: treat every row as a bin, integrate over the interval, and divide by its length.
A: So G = 8.2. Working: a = 24.7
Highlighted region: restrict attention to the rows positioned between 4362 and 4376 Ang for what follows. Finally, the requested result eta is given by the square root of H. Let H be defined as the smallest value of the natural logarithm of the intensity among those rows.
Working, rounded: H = 3.13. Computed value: 1.77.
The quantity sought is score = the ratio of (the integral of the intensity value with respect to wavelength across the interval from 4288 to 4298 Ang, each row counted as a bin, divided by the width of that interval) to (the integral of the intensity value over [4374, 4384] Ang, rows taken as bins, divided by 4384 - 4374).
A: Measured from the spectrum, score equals 0.87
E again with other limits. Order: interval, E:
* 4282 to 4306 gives 4289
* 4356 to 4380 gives 4361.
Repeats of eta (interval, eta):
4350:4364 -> 1.75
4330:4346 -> 1.77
